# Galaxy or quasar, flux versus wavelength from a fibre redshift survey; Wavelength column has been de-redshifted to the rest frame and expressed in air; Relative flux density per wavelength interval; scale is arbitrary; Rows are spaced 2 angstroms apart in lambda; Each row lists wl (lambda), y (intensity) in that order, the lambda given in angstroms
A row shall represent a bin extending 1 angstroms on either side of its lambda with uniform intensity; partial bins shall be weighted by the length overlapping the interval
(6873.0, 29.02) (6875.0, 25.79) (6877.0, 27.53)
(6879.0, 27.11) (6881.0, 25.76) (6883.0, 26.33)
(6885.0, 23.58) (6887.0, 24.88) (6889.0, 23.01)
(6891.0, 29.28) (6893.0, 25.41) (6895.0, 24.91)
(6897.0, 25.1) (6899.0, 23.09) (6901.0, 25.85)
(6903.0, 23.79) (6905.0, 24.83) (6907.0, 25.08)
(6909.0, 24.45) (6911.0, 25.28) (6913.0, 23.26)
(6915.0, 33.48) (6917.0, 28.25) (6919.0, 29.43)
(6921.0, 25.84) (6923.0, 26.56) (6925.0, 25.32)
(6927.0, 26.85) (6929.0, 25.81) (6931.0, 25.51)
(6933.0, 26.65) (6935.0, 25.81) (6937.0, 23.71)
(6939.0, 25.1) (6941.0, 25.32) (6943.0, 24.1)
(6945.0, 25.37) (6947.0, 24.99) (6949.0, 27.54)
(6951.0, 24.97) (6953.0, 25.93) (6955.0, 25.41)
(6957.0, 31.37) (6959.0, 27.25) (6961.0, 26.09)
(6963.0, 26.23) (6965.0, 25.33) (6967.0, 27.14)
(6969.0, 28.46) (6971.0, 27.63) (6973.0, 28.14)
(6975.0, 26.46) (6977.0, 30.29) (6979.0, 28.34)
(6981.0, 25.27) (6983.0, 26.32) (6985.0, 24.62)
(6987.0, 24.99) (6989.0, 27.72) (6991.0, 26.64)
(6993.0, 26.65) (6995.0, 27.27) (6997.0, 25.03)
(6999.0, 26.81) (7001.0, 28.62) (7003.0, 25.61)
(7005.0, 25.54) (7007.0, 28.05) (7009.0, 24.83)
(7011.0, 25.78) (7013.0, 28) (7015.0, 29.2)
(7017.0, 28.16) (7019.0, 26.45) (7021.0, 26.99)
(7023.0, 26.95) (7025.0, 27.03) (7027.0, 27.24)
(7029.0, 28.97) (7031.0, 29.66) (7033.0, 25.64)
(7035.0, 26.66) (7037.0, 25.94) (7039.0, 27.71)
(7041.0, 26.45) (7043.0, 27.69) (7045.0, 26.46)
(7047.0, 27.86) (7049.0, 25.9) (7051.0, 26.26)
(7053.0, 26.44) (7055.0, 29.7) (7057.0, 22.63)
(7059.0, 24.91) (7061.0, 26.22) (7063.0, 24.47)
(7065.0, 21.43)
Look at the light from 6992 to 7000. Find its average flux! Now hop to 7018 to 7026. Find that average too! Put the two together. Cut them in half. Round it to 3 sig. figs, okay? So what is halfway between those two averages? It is 26.6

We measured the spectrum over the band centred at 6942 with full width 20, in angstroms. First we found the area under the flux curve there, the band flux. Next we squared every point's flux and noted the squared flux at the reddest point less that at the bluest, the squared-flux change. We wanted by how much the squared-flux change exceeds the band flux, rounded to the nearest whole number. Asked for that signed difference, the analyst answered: -594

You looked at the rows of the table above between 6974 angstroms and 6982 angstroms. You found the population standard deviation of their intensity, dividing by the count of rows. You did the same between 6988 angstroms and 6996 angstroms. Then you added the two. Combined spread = 2.4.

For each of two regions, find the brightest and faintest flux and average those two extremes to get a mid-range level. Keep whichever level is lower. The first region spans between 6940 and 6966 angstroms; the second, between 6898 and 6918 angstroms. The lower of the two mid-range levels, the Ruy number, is 27.7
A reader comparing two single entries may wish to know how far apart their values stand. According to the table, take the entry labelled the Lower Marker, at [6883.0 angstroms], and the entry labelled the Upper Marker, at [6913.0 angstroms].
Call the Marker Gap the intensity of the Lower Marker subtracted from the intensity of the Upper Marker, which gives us -3.1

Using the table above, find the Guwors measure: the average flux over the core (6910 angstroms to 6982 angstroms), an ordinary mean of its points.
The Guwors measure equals 26.6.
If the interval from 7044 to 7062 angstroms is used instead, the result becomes 26.3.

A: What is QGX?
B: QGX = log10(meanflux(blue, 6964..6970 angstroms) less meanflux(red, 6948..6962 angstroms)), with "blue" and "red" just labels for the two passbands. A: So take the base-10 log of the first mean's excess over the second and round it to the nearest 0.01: -1.40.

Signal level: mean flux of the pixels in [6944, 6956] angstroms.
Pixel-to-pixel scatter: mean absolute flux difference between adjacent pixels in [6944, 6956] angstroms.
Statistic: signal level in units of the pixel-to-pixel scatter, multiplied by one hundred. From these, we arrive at 1841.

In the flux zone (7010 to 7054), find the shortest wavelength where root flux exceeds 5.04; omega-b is 7011.0 angstroms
